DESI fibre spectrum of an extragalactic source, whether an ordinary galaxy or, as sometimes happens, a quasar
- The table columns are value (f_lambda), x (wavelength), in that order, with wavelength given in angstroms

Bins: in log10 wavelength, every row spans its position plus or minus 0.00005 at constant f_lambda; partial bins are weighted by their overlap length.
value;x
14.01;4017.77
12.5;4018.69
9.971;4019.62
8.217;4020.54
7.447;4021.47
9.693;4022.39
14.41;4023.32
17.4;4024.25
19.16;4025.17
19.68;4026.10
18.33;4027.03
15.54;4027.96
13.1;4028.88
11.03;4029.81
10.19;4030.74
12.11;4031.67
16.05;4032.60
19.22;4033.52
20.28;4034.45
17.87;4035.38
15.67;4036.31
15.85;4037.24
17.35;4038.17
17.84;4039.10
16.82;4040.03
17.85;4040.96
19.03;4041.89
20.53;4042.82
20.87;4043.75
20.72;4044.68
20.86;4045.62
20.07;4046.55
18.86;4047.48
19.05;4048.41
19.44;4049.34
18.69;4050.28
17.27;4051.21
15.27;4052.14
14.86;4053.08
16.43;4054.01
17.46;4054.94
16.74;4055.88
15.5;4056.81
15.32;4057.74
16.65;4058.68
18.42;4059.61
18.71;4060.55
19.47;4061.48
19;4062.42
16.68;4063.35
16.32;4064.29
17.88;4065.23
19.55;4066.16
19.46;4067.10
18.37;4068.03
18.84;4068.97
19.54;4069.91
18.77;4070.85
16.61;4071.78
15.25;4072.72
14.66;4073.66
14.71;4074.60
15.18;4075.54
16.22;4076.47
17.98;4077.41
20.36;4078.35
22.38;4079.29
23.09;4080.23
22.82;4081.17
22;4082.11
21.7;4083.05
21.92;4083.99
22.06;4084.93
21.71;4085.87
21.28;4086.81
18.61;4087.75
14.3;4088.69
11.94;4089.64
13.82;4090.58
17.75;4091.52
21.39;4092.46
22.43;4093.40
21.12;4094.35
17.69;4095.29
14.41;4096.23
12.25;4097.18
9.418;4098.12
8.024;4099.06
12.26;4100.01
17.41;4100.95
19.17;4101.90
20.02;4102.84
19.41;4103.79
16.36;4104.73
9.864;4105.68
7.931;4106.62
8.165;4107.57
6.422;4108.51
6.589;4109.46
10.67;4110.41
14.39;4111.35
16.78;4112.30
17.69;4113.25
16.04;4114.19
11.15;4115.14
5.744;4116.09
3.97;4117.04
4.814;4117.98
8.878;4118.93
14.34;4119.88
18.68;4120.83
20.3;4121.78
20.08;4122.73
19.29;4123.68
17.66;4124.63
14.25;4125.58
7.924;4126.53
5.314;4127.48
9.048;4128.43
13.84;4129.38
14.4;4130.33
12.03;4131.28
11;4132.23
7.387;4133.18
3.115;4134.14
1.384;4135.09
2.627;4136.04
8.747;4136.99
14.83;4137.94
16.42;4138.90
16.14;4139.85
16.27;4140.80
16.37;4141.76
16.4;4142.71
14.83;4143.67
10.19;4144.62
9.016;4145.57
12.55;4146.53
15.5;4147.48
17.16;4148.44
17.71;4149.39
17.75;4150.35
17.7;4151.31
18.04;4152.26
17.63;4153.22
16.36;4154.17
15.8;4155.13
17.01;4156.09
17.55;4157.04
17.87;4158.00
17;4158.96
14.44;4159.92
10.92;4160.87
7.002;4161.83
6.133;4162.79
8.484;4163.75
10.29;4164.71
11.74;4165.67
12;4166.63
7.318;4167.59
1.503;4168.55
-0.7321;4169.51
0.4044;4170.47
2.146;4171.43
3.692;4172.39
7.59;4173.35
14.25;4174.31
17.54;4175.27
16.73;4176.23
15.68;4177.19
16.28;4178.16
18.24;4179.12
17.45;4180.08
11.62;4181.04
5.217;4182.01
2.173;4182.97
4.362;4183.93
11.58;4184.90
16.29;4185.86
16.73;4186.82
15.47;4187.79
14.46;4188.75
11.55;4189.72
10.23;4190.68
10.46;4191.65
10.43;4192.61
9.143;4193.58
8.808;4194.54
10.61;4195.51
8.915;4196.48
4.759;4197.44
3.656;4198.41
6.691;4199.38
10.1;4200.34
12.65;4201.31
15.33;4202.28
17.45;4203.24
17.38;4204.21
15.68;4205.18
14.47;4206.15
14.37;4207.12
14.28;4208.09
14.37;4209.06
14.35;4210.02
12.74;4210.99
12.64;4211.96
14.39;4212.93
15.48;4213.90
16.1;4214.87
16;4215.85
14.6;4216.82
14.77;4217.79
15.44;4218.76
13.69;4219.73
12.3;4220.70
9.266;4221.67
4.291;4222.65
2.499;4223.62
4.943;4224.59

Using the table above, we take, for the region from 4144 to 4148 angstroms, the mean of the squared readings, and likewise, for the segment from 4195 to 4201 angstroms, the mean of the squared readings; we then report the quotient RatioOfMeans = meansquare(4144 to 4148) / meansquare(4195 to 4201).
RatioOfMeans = 2.3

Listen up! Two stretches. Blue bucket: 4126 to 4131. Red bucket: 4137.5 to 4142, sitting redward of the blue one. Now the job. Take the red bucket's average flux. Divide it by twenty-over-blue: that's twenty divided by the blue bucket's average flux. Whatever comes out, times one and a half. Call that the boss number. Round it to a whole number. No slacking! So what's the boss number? 12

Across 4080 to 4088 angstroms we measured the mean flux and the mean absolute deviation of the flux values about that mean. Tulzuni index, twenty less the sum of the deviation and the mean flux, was -2.5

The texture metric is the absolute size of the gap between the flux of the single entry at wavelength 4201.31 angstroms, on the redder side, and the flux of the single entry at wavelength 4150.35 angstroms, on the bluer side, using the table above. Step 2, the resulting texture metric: 5.1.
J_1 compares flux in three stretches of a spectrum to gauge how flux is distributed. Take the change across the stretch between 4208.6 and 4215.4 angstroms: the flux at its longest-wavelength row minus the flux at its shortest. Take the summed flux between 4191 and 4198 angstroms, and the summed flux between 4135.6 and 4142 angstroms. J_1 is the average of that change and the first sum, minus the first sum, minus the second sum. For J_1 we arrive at -122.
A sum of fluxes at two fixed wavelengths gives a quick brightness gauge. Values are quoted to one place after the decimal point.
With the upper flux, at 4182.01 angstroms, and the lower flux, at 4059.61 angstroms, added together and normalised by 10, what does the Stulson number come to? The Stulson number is 2.4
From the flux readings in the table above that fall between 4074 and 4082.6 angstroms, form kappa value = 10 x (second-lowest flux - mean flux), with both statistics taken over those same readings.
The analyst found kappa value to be -42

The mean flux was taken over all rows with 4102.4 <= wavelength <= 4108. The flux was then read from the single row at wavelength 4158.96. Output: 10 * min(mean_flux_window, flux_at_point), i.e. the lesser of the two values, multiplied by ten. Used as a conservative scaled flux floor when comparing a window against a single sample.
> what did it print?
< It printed 136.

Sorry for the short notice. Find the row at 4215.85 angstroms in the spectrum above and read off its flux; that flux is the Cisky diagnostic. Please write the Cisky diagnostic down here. 16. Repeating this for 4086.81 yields 21.28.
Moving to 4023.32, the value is 14.41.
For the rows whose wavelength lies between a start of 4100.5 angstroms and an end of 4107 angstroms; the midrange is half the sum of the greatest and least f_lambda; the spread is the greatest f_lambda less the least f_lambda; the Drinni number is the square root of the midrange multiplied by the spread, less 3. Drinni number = 10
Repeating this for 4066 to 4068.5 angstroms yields 2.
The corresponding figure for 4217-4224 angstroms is 8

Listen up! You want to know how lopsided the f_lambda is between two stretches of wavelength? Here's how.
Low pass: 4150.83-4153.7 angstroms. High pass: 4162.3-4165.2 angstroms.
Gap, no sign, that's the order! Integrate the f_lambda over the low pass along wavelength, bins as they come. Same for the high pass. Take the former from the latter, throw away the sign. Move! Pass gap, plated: 27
